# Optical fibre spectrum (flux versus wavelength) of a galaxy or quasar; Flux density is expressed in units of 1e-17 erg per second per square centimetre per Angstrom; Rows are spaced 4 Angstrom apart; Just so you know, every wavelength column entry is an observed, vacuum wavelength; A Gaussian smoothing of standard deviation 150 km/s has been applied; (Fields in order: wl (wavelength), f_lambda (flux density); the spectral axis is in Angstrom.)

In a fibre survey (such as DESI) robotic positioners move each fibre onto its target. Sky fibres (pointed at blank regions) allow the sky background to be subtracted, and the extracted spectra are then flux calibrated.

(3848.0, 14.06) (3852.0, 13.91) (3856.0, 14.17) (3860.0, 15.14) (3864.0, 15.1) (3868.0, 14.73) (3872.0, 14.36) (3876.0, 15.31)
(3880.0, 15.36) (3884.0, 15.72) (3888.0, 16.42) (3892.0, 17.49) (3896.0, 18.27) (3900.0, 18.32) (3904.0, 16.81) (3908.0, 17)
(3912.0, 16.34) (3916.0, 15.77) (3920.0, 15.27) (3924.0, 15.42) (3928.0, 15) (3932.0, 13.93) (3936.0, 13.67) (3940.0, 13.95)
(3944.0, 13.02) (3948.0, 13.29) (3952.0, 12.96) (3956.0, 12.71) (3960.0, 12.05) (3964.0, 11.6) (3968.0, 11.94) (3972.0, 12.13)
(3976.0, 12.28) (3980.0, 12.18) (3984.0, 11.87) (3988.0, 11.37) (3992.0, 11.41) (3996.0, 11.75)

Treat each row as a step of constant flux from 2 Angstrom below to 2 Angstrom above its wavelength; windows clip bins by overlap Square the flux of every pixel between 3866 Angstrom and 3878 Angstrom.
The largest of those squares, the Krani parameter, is 234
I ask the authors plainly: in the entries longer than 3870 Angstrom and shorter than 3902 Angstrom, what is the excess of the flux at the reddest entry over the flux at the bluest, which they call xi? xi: 4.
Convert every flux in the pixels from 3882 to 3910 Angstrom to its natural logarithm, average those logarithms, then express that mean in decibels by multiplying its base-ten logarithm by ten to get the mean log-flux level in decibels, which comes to 4.5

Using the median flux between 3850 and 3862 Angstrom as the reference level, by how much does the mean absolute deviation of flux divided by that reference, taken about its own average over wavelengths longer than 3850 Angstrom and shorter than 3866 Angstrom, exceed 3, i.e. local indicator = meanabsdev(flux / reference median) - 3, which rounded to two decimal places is -2.96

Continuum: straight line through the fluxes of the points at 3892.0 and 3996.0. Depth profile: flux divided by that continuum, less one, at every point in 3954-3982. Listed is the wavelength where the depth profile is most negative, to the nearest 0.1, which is 3964.0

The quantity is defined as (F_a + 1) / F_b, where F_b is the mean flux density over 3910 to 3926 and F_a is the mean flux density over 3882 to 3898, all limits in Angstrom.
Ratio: 1.14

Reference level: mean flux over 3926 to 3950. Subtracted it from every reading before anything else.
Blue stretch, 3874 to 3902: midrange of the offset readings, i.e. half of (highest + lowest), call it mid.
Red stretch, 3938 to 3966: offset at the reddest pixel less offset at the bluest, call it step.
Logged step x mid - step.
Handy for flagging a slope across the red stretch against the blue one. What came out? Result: -4.7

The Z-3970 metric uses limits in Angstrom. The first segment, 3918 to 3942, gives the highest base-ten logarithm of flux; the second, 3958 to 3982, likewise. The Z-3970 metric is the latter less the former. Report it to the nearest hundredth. -0.10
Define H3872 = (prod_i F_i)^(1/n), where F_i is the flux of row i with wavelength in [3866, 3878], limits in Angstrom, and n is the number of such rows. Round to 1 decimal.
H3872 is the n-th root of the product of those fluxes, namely 14.8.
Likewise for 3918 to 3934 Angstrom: 14.9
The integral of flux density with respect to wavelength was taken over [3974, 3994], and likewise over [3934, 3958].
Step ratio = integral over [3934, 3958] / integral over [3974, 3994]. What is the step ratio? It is 1.3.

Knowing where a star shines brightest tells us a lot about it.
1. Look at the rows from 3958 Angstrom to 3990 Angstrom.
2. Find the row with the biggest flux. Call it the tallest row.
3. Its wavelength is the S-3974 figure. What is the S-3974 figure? 3976.0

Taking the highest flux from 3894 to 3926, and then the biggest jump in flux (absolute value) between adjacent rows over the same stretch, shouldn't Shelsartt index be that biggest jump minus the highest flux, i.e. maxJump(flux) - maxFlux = -16.8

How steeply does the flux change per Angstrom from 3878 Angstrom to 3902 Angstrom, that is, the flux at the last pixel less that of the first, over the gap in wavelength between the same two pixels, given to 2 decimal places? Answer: 0.15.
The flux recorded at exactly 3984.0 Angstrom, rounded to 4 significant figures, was 11.87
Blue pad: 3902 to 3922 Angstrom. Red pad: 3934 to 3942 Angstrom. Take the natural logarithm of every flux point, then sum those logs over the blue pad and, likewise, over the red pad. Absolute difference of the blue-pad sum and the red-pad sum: 9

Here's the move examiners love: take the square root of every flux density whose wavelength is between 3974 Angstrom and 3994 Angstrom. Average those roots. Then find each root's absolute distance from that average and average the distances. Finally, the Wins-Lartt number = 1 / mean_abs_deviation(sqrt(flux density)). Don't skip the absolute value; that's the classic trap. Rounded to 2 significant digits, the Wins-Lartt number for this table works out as 20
